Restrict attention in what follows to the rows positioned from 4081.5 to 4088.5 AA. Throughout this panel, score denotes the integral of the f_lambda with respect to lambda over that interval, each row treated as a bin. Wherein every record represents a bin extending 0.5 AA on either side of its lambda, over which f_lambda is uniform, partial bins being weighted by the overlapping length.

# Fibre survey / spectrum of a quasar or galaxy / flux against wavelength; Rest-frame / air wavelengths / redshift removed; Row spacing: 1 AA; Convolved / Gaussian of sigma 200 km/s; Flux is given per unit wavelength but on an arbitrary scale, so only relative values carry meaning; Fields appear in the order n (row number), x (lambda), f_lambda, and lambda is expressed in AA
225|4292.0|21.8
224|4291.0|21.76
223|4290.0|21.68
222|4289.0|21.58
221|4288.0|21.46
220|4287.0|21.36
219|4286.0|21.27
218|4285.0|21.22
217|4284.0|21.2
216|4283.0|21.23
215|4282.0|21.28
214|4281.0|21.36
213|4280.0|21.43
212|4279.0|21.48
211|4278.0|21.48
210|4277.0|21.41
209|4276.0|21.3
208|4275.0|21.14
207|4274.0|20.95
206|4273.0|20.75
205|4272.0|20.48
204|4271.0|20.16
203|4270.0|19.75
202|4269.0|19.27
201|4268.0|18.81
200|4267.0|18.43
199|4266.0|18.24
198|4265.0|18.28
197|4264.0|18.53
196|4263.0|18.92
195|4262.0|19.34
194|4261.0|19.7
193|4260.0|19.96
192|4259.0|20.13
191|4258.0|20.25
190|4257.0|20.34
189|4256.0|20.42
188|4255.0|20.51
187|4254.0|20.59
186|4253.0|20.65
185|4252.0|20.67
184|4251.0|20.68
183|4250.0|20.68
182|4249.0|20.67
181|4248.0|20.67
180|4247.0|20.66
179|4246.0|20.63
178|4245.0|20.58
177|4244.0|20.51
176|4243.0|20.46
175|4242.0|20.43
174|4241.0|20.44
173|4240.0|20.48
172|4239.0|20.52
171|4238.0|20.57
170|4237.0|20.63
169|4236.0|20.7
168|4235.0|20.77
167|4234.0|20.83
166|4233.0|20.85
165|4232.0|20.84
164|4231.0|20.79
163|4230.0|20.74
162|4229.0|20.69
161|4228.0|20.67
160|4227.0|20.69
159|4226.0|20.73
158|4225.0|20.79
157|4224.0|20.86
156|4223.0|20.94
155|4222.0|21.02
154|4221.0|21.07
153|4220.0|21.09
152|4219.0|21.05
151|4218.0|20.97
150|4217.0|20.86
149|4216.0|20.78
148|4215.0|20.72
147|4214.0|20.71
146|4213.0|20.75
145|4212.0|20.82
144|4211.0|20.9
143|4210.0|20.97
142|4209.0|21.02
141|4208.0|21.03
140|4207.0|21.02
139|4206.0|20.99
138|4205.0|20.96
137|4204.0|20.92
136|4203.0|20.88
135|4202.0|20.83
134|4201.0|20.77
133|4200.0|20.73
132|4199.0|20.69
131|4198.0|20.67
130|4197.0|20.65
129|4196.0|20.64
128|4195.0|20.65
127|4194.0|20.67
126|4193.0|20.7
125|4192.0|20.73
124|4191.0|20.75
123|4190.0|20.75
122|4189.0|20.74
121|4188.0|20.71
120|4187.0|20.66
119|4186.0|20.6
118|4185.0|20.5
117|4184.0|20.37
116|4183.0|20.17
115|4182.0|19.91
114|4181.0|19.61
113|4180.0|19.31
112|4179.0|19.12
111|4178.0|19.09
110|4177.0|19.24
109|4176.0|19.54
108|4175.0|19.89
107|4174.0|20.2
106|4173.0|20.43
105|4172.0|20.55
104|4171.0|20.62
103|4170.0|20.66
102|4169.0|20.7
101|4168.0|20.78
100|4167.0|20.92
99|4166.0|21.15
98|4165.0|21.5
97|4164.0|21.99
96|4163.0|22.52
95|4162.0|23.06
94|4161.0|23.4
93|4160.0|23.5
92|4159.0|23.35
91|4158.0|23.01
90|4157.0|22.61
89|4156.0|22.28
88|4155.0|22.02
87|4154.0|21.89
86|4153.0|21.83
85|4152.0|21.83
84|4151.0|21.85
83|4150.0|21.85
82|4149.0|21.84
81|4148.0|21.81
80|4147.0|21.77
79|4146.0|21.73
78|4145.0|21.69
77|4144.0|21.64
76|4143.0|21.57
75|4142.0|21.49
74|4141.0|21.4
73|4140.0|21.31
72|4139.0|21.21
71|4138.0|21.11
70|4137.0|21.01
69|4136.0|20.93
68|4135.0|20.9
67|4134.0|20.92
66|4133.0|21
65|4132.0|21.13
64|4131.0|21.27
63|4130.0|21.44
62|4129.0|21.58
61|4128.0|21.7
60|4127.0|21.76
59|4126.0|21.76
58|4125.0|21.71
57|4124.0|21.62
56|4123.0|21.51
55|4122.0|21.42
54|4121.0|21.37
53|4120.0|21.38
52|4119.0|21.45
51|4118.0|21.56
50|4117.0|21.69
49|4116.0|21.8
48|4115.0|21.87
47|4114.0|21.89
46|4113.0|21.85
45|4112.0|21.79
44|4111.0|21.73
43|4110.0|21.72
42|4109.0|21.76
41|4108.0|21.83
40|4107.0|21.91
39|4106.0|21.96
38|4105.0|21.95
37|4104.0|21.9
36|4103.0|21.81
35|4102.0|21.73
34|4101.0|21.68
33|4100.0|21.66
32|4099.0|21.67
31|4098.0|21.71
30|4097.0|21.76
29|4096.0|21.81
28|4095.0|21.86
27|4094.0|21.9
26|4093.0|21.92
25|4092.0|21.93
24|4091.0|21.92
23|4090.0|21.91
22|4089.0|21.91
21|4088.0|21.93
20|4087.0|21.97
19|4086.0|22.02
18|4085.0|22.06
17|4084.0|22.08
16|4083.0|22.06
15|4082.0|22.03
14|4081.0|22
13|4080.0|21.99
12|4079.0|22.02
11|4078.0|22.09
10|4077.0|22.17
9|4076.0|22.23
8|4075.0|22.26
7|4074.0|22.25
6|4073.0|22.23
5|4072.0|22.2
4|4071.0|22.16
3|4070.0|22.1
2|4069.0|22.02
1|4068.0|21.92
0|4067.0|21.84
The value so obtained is 154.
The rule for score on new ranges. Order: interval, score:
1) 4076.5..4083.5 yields 154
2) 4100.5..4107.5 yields 153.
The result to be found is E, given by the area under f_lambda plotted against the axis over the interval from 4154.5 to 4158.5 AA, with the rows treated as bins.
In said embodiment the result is 89.9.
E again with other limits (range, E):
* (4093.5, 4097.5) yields 87.3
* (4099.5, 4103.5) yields 86.9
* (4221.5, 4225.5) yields 83.6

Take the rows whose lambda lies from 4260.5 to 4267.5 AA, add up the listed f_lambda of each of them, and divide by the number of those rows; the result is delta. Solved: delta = 18.8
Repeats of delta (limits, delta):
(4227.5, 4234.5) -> 20.8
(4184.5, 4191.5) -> 20.7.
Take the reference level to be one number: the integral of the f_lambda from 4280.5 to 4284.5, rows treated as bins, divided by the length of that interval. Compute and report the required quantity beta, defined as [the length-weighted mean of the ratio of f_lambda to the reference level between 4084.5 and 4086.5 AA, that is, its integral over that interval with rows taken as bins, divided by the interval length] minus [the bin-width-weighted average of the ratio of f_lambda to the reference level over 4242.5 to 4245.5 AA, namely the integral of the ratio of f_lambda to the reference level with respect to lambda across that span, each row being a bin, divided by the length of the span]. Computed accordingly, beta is 0.07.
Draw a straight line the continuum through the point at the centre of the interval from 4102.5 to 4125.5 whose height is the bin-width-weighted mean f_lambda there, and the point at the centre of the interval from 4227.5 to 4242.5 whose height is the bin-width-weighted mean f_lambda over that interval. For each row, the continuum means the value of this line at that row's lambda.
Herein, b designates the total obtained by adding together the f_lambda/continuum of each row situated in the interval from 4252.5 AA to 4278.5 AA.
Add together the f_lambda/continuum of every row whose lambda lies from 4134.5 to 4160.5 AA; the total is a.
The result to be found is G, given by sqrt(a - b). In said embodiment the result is 1.00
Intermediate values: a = 26.5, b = 25.5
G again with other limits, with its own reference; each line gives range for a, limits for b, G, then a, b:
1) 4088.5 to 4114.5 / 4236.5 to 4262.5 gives 0.37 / 26.0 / 25.9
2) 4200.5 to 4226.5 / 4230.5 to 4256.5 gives 0.14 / 26.1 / 26.0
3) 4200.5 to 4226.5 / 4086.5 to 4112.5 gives 0.28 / 26.1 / 26.0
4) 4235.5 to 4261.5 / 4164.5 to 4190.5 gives 0.99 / 25.9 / 24.9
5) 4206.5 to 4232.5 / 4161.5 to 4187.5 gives 0.96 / 26.1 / 25.2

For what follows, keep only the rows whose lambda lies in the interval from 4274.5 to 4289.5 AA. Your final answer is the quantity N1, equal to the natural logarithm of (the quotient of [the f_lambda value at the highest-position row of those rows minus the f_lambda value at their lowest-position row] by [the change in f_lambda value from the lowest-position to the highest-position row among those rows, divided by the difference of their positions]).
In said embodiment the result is 2.6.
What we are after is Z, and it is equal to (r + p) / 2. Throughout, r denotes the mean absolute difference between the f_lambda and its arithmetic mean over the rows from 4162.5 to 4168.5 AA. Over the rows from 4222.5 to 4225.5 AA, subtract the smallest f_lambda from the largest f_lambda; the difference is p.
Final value 0.34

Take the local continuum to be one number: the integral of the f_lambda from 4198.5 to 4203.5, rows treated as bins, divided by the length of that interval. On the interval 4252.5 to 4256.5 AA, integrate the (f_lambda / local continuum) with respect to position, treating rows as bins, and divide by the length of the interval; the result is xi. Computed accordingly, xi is 0.99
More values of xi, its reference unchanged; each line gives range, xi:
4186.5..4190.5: 1.00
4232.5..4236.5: 1.00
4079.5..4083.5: 1.06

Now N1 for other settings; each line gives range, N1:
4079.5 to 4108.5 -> 3.3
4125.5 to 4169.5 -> 3.8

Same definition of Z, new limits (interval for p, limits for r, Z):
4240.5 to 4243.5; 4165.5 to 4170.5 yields 0.09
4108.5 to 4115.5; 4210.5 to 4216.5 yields 0.11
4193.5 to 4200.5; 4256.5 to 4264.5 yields 0.31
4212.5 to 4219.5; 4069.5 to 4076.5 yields 0.19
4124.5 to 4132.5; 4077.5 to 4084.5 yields 0.33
